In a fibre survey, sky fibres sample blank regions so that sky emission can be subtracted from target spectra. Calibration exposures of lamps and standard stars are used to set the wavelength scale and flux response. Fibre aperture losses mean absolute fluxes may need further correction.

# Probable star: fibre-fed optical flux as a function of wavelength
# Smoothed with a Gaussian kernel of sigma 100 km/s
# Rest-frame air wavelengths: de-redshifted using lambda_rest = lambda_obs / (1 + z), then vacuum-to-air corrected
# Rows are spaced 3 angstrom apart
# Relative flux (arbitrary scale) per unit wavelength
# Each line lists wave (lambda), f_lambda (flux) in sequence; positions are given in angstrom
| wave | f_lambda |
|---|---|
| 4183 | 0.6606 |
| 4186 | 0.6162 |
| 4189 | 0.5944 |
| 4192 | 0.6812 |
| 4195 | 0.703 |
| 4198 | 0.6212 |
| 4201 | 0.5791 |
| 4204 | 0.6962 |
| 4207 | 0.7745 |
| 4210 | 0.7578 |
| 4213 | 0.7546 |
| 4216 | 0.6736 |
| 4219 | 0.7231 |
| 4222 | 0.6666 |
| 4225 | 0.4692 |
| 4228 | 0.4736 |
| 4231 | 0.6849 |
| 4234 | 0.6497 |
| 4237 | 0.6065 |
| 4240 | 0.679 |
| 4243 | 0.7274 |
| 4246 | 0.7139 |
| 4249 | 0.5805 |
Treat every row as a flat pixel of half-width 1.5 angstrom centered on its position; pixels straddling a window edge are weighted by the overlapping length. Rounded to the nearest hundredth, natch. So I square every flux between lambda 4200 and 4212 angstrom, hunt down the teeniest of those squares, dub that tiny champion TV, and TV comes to 0.34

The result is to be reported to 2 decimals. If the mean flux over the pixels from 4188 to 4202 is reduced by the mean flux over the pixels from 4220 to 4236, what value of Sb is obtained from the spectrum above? 0.05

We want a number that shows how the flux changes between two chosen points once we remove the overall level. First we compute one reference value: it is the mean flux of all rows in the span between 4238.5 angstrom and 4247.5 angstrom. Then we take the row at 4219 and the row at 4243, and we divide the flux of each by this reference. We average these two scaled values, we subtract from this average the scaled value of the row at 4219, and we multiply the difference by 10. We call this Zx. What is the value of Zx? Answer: 0.0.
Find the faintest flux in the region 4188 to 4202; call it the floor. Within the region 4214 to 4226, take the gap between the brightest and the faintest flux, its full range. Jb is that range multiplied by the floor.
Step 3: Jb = 0.15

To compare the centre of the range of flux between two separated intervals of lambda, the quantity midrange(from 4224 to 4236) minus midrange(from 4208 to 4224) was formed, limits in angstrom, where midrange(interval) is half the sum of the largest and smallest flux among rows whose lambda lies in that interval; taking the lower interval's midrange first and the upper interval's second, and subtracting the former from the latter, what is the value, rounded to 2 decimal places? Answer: -0.14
